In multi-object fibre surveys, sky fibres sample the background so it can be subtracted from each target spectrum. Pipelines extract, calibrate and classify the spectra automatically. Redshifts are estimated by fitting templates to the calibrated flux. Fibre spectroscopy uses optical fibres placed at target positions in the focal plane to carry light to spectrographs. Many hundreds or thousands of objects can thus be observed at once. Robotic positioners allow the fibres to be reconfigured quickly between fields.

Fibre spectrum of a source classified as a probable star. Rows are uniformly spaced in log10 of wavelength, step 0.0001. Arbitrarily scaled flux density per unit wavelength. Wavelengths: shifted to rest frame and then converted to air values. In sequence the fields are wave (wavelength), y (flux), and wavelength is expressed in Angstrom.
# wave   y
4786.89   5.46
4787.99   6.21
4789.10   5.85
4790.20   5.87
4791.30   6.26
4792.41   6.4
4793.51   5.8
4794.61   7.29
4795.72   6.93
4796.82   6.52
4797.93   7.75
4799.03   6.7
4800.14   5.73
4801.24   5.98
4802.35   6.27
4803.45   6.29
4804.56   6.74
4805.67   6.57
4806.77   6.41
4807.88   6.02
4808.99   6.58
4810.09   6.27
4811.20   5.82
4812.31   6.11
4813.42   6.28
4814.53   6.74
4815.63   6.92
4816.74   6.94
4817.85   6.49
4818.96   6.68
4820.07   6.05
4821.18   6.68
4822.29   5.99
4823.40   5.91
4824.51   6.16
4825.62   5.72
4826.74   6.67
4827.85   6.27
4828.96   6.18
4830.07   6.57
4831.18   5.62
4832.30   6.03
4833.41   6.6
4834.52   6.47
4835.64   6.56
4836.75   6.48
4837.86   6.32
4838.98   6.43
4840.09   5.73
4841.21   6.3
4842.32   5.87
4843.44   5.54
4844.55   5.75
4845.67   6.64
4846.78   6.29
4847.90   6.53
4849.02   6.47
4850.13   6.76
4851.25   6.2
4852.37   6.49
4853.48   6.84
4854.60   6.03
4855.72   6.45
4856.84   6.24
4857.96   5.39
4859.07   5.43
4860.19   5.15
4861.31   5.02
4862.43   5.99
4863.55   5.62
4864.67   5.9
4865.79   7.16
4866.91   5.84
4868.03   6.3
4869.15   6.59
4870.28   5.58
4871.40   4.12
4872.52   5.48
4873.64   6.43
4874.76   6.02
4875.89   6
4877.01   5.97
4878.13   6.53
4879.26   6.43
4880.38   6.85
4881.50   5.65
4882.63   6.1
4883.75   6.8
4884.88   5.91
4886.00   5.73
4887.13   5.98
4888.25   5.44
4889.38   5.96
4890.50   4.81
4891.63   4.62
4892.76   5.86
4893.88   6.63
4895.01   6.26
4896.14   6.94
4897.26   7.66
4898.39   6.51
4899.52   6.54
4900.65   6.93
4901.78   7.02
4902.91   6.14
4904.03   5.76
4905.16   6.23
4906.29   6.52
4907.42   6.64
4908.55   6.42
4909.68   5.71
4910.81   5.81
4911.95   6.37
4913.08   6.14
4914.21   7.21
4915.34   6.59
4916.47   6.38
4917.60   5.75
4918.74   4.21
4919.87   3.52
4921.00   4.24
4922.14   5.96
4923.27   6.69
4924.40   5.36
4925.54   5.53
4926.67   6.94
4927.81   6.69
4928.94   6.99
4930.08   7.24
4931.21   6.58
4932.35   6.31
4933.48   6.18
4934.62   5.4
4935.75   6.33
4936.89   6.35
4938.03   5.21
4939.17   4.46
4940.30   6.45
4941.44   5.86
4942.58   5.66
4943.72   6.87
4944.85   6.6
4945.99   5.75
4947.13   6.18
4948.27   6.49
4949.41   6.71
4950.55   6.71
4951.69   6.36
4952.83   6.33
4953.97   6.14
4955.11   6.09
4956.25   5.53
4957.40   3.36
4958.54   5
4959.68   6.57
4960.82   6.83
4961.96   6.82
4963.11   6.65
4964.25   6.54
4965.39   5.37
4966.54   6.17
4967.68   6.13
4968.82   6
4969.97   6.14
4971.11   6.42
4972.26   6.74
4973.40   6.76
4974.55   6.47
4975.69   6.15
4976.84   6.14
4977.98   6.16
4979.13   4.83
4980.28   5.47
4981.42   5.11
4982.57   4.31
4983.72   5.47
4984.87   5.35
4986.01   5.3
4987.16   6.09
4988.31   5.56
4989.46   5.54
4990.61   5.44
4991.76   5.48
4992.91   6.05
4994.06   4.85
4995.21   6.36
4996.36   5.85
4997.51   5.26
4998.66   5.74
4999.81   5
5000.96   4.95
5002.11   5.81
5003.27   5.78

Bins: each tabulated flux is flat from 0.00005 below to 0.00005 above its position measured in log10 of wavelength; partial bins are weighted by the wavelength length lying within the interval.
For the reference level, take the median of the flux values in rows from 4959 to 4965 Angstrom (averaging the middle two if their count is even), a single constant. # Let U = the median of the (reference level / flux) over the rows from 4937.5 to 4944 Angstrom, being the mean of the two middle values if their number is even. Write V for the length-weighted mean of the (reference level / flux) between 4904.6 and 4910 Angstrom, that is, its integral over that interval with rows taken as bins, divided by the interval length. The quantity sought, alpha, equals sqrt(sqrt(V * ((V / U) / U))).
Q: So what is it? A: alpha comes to 0.95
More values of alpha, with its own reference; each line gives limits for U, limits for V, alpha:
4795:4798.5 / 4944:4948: 1.06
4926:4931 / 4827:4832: 1.06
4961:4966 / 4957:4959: 1.28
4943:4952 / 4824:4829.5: 1.03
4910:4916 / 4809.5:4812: 1.03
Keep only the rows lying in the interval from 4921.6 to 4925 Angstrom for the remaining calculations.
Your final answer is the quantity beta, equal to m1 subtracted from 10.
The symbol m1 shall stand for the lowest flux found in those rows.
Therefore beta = 4.6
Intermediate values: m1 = 5.36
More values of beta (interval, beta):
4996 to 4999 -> 4.7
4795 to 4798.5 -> 3.5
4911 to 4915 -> 3.9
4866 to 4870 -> 4.2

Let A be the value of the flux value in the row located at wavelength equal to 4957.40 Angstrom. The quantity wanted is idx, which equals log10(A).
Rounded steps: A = 3.36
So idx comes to 0.526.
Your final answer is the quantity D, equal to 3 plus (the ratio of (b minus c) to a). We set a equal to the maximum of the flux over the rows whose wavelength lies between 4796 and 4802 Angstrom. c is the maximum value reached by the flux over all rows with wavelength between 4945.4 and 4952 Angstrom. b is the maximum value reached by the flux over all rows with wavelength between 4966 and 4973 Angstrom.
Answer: 3.00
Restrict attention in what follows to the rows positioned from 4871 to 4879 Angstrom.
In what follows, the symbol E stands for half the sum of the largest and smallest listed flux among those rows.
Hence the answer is 5.3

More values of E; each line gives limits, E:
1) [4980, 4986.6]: 4.9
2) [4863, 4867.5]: 6.4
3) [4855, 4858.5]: 5.9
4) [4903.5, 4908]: 6.2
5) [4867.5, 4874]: 5.4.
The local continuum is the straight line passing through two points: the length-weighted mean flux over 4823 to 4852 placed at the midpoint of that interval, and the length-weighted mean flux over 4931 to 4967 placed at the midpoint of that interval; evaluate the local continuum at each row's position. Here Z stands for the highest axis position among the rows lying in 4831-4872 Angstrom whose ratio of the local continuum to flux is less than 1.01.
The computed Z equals 4869.15 Angstrom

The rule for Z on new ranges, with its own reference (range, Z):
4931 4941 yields 4940.30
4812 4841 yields 4838.98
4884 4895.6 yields 4895.01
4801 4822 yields 4821.18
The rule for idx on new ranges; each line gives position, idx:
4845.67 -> 0.822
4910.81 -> 0.764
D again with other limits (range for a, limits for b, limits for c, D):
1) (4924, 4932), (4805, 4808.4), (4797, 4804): 2.84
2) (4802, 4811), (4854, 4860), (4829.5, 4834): 2.98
